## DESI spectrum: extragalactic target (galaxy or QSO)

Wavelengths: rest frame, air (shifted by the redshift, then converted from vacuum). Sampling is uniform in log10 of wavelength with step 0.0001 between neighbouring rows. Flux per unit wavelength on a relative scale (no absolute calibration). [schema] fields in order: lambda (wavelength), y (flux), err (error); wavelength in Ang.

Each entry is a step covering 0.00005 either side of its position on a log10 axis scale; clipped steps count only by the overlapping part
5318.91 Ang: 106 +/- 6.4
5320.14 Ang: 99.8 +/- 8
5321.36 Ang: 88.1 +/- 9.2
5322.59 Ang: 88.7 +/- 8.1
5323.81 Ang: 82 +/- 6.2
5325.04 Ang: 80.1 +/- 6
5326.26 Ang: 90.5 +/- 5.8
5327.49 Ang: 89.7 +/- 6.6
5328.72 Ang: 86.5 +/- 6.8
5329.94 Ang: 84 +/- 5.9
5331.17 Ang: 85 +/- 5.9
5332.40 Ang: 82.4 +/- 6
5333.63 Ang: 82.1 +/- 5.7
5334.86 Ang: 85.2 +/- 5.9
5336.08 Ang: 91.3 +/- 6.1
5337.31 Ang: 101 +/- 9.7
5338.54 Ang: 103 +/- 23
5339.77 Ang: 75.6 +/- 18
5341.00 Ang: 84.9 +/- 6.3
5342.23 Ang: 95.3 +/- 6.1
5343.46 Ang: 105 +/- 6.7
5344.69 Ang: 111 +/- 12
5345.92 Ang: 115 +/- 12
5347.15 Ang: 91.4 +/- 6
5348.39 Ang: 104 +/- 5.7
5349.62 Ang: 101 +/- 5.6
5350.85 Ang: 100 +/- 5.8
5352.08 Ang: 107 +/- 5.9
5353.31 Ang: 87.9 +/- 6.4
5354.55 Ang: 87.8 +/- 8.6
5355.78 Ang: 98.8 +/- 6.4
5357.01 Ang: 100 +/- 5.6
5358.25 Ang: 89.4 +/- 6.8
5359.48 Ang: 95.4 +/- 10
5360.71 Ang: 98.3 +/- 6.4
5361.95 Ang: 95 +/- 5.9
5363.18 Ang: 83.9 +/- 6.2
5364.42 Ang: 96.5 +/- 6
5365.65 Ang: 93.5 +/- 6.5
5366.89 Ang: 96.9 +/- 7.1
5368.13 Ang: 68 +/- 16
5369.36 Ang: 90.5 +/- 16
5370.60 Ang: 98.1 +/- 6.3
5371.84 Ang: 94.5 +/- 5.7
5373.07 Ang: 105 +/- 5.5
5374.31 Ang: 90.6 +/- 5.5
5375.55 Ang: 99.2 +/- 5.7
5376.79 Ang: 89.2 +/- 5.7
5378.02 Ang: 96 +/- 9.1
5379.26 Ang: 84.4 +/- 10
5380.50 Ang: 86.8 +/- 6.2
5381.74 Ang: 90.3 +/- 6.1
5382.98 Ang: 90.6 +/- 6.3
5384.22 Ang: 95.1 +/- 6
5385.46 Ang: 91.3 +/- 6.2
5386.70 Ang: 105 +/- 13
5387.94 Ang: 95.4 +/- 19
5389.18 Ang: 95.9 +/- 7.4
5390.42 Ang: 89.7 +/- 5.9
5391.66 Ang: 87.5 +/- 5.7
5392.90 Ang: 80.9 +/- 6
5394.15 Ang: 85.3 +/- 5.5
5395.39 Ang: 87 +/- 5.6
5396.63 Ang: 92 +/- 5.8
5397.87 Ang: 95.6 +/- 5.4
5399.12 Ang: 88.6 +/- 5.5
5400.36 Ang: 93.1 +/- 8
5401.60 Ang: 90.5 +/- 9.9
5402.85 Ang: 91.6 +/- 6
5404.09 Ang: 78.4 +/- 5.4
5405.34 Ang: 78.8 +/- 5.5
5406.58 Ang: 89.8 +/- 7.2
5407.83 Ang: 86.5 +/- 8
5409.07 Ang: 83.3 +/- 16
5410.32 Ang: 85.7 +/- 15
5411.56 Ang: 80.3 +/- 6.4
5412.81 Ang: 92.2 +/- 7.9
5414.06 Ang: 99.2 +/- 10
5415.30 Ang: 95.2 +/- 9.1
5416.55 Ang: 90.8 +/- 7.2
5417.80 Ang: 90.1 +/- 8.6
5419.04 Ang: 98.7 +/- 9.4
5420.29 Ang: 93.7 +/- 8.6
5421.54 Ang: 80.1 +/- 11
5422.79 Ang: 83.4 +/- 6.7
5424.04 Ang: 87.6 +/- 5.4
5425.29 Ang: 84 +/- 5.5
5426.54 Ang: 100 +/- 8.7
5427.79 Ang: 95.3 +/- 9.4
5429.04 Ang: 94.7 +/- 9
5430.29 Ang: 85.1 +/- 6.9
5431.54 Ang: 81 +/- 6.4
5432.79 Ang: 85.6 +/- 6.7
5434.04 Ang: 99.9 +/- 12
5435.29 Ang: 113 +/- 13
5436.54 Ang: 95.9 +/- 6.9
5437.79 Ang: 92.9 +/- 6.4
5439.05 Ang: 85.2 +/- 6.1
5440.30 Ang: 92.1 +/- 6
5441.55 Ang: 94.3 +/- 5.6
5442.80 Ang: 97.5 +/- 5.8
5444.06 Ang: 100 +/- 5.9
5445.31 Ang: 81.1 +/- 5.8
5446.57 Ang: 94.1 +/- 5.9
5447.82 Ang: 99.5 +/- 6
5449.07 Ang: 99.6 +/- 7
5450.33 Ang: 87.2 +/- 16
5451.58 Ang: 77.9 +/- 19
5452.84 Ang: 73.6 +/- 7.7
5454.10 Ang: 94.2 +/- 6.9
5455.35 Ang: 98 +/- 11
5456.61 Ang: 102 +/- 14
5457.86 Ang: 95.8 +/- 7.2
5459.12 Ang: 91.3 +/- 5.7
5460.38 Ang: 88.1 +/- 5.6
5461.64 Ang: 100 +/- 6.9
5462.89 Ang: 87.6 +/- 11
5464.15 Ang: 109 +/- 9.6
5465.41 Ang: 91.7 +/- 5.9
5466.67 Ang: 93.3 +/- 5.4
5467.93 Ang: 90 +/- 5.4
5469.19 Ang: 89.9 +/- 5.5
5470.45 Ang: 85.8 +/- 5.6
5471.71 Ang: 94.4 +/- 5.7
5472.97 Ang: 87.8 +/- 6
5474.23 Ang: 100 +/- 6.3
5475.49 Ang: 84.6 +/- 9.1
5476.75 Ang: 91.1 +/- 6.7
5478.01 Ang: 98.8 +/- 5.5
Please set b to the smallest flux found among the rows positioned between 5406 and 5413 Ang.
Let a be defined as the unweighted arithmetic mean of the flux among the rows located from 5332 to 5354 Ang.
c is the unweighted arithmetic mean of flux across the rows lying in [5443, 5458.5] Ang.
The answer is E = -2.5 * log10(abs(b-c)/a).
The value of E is 2.29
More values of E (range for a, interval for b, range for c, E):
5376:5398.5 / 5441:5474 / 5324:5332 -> 2.17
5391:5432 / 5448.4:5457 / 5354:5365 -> 1.60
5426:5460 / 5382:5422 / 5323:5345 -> 2.29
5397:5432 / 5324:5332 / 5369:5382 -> 2.09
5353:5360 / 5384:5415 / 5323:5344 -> 2.42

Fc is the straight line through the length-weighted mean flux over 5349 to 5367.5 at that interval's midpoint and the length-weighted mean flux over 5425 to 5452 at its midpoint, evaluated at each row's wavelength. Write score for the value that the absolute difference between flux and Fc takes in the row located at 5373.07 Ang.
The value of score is 10.0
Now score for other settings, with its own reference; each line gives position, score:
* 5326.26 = 6.0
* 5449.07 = 7.2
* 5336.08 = 4.9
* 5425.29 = 9.2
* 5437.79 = 0.1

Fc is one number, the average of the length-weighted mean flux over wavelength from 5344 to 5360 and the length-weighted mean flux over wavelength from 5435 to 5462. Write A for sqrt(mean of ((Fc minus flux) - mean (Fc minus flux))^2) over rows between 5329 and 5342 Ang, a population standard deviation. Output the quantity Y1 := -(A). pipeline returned -8.2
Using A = 8.2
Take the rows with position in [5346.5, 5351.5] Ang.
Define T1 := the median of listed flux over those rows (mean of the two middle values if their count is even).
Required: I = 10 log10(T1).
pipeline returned 20.02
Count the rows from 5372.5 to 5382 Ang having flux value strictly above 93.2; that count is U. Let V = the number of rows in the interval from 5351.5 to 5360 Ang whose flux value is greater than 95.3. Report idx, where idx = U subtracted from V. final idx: 1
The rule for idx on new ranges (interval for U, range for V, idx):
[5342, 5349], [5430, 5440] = -2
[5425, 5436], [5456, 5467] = -1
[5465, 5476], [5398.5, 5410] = -3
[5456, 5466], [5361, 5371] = -1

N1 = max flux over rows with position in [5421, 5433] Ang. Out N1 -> 100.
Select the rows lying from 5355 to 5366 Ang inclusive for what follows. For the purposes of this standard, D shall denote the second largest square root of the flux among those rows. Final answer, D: 9.9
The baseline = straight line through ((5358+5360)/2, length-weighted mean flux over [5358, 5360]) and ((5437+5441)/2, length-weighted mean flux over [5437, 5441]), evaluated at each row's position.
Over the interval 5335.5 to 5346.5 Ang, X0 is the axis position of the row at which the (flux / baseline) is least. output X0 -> 5339.77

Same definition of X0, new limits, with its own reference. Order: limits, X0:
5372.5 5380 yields 5379.26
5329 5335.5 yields 5333.63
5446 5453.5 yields 5452.84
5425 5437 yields 5431.54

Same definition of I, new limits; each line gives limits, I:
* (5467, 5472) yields 19.54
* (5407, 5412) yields 19.27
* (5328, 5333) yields 19.27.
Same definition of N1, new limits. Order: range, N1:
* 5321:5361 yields 115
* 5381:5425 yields 105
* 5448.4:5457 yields 102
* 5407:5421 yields 99.2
